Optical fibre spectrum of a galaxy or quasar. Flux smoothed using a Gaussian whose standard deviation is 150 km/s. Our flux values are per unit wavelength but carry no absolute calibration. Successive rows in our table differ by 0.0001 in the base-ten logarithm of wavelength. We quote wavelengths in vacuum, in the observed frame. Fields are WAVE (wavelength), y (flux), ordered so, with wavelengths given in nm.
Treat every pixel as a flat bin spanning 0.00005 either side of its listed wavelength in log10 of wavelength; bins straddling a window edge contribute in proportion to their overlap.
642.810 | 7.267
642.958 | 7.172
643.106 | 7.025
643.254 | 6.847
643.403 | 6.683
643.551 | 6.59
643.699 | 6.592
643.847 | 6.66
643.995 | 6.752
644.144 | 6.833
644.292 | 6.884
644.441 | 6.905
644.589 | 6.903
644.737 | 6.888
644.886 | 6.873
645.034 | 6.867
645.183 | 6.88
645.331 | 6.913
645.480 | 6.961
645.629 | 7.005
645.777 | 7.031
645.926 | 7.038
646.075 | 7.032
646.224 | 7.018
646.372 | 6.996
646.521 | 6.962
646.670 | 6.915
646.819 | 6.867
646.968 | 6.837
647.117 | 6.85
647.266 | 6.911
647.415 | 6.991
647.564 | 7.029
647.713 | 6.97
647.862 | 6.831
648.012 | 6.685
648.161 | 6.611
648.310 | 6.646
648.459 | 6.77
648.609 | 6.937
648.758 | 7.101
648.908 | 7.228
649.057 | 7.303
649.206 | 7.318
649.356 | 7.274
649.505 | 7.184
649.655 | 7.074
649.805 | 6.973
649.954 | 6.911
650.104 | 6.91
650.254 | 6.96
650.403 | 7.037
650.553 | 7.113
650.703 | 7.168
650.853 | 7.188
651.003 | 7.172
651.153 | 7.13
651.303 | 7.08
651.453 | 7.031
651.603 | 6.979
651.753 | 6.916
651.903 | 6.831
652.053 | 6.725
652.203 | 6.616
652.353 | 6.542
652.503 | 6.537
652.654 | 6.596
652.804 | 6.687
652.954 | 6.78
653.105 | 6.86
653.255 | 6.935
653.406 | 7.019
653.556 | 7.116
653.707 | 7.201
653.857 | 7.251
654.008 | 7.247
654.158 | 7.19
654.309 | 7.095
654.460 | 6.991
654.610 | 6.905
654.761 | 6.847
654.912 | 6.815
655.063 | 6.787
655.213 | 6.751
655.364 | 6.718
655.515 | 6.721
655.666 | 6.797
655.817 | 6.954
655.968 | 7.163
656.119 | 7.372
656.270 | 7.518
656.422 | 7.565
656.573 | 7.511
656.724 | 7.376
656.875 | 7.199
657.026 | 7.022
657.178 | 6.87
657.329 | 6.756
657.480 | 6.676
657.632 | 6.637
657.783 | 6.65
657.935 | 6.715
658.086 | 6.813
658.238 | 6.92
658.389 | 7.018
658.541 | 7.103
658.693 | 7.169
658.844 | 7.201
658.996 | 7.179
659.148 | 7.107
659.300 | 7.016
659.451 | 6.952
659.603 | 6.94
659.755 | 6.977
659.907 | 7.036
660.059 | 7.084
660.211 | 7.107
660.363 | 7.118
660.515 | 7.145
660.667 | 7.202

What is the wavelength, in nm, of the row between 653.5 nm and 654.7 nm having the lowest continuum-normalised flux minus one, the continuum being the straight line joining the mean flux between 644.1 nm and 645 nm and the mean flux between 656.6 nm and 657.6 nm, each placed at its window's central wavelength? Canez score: 654.610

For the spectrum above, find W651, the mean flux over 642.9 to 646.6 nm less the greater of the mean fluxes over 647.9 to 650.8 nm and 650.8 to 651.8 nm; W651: -0.18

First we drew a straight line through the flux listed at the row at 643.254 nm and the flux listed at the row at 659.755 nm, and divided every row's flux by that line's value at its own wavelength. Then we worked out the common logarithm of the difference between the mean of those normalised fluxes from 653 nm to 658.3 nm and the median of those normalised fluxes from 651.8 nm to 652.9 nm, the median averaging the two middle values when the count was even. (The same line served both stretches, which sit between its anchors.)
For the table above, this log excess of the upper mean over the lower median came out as -1.3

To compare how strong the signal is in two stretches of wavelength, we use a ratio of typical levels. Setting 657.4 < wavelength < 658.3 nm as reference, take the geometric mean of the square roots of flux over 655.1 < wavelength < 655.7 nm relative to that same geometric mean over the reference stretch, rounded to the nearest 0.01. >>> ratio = 1.00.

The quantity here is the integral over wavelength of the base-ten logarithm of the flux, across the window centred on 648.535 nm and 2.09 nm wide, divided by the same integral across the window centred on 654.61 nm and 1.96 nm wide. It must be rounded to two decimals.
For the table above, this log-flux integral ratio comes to 1.07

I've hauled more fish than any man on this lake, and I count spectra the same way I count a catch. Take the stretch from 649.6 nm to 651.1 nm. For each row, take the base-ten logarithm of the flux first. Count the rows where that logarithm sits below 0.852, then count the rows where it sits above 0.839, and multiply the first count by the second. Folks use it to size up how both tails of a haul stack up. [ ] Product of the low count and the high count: 60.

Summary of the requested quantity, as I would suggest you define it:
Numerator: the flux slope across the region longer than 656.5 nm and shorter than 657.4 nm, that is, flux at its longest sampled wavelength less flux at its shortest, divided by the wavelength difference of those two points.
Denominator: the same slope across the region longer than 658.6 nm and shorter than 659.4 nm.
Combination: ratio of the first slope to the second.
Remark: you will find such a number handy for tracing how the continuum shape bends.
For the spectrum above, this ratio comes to 4.0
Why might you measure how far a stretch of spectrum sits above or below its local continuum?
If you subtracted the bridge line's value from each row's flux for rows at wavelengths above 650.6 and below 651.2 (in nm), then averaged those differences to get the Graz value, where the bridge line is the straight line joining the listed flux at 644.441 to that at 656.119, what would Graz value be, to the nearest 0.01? 0.00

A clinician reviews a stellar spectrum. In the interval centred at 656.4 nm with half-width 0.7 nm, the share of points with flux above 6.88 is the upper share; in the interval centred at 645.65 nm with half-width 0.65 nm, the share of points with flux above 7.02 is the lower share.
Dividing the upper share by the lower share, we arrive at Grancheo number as 3.0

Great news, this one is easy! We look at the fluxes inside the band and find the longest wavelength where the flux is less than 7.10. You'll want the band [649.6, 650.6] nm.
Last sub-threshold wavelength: 650.403 nm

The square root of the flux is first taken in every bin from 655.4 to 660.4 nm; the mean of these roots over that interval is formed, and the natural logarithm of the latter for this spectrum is 0.975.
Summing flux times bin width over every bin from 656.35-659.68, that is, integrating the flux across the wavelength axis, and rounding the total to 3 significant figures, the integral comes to 23.4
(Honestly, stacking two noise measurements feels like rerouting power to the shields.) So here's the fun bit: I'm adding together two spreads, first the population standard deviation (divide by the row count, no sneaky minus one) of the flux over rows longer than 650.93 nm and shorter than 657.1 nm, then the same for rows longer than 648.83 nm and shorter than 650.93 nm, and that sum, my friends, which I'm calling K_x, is 0.40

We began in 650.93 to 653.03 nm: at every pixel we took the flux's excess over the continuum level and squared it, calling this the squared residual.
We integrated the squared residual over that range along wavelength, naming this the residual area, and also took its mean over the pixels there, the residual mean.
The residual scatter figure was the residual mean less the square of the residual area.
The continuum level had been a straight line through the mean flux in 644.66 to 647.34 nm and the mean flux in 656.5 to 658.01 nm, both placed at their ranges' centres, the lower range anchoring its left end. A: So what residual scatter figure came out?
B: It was 0.0430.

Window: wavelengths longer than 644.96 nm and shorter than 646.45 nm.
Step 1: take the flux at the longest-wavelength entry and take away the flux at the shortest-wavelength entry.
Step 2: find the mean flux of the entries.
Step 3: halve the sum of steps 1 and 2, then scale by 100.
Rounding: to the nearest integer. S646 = 355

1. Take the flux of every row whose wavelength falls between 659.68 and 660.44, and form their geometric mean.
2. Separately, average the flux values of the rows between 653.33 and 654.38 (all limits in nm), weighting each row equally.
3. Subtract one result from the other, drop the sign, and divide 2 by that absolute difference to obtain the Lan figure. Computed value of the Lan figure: 21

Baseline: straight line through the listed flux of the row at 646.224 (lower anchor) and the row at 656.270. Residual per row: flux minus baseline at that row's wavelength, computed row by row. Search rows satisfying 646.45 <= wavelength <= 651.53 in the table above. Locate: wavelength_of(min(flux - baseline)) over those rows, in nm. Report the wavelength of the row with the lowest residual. 648.161 nm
